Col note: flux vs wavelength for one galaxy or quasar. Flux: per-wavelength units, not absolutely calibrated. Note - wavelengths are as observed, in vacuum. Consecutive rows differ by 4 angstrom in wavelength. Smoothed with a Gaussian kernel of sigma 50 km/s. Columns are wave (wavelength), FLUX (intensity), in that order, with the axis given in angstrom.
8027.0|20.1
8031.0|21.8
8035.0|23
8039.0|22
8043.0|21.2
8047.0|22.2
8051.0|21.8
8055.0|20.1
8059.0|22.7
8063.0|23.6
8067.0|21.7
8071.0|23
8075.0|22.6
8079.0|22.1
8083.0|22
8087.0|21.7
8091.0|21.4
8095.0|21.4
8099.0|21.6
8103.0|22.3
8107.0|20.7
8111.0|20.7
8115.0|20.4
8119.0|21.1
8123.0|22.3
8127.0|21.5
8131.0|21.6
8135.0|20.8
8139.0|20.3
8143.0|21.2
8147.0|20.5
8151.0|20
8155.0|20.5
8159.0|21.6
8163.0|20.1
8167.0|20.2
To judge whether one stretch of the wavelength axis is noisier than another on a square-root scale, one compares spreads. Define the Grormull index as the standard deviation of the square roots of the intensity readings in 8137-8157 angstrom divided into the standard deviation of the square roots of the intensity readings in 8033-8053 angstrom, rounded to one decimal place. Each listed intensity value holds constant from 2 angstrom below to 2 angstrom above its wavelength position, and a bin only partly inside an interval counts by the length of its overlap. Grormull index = 1.4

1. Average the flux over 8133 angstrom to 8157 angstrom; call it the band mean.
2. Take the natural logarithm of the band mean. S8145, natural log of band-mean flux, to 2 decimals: 3.02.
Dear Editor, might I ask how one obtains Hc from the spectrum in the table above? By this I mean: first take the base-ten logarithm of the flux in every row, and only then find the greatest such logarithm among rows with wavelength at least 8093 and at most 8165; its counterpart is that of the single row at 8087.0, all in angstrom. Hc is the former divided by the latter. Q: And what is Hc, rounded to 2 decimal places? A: 1.01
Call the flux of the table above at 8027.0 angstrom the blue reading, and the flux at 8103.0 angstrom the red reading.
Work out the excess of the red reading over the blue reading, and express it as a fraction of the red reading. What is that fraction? 0.10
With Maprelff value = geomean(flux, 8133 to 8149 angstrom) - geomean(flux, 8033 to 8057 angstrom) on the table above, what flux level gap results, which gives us -1.0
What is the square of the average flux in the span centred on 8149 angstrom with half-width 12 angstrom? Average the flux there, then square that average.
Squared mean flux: 428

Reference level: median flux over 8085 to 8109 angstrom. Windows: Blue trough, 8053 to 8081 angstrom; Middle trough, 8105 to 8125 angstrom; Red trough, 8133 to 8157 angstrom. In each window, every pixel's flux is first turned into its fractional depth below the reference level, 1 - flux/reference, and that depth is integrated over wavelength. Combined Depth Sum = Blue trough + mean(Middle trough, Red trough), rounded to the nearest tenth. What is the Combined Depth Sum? -0.2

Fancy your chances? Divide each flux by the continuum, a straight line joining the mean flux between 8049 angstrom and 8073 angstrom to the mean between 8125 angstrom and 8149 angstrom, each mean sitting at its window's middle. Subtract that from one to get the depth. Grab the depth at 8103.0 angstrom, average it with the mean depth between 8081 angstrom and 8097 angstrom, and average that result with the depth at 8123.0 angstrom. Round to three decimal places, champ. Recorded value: -0.034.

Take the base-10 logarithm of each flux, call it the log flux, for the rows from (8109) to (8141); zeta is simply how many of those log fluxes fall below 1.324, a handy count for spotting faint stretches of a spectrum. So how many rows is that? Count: 4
